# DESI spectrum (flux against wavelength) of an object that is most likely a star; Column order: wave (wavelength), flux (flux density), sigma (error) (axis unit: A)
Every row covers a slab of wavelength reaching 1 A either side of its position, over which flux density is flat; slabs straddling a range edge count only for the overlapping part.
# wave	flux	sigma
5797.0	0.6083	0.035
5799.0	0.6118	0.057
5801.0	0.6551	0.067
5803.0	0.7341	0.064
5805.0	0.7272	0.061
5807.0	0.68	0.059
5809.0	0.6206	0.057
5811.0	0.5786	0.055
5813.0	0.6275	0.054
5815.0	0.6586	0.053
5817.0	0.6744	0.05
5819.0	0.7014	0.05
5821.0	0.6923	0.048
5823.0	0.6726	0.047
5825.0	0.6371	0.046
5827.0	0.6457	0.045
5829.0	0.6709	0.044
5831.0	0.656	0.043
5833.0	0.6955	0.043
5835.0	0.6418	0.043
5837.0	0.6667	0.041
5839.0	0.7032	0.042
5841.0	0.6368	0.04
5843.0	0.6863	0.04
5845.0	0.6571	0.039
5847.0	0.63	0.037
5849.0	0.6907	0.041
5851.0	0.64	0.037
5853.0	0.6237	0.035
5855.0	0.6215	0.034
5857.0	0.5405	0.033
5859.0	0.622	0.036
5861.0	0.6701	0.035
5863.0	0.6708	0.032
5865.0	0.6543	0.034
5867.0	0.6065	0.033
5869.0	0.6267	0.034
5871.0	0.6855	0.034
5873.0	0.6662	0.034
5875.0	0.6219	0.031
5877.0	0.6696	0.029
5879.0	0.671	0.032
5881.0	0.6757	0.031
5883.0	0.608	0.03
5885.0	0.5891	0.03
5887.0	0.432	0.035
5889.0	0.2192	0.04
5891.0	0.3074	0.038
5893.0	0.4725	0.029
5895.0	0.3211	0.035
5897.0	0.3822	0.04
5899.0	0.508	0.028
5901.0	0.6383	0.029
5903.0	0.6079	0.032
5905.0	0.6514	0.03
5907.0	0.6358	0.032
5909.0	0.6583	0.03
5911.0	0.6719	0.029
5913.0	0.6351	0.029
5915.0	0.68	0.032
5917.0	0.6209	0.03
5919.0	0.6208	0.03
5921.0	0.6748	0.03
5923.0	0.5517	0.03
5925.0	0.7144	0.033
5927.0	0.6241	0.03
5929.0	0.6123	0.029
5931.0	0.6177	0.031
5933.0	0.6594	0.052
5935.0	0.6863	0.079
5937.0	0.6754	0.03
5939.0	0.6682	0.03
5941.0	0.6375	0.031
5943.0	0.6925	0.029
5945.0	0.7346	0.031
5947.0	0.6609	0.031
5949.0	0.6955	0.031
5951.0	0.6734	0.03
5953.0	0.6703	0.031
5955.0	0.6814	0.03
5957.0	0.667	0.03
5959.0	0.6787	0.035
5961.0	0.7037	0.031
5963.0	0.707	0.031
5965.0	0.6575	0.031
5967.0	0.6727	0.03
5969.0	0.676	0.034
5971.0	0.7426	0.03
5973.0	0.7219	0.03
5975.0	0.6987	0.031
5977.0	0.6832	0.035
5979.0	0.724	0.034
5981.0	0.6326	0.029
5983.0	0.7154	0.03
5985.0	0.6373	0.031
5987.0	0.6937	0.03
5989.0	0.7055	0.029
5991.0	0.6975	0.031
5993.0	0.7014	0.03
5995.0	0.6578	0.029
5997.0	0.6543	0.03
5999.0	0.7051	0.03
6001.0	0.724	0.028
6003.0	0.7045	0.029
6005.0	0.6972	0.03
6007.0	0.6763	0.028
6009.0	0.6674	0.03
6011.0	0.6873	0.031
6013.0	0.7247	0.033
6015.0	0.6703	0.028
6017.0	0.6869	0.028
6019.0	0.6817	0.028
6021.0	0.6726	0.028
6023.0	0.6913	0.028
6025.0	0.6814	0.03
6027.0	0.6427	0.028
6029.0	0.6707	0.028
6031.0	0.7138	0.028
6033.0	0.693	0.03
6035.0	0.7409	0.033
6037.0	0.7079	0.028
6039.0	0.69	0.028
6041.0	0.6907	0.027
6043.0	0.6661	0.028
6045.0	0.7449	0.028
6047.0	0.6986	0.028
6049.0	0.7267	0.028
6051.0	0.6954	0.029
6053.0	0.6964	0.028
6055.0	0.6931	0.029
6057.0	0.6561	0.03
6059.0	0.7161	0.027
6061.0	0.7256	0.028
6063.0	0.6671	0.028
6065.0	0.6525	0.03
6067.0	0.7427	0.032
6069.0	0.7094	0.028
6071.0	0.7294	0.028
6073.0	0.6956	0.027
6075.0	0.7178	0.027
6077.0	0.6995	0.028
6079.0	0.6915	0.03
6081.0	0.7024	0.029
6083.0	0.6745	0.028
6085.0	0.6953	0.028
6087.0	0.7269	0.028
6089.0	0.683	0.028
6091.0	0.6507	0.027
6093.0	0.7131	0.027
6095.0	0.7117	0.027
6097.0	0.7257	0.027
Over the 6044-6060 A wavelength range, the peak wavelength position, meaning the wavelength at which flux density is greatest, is 6045.0 A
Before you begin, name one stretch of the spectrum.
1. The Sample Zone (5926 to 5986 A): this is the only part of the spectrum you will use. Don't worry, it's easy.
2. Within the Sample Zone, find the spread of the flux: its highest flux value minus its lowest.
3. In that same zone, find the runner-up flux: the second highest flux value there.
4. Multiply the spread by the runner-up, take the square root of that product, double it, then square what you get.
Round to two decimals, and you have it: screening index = 0.38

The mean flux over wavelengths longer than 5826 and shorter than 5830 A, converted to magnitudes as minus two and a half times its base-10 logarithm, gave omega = 0.45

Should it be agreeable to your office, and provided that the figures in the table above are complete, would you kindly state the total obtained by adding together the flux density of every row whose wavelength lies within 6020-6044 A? 8.3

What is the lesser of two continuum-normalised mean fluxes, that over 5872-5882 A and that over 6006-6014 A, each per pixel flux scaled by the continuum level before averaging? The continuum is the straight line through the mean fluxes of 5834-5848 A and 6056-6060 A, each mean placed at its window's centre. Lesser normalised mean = 0.99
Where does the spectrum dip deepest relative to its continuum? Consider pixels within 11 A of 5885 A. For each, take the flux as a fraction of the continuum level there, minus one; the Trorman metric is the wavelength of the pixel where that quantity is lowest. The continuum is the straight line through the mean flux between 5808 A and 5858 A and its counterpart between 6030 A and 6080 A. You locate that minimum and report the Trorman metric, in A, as 5889.0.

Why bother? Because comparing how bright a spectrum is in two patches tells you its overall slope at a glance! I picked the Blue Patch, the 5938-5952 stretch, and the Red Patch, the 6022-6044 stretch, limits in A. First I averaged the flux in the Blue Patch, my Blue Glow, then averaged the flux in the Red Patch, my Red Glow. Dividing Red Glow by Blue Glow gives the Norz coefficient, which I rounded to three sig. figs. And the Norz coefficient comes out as 1.01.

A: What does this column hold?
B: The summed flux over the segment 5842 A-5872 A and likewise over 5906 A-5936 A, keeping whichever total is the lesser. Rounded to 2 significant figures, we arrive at 9.6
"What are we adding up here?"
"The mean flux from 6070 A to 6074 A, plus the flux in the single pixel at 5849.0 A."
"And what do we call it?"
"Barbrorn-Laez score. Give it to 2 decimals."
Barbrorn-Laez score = 1.40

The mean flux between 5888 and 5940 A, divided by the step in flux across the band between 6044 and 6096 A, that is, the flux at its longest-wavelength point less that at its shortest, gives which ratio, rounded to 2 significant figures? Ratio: -18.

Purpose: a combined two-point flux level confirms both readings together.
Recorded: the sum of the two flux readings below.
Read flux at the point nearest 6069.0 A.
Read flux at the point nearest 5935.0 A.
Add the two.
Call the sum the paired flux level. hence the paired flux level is 1.40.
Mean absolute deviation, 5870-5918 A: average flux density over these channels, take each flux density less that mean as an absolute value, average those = 0.111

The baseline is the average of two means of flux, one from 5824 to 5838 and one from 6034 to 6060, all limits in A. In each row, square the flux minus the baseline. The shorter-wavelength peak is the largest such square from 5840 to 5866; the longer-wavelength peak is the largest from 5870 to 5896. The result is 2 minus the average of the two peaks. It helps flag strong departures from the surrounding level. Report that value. 1.88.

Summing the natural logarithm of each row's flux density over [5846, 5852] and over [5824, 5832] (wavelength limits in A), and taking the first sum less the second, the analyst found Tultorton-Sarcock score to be 0.4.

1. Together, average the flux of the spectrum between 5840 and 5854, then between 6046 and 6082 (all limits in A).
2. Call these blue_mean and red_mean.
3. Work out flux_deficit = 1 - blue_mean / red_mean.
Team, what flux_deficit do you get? 0.070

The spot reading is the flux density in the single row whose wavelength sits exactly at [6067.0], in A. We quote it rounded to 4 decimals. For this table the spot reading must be 0.7427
